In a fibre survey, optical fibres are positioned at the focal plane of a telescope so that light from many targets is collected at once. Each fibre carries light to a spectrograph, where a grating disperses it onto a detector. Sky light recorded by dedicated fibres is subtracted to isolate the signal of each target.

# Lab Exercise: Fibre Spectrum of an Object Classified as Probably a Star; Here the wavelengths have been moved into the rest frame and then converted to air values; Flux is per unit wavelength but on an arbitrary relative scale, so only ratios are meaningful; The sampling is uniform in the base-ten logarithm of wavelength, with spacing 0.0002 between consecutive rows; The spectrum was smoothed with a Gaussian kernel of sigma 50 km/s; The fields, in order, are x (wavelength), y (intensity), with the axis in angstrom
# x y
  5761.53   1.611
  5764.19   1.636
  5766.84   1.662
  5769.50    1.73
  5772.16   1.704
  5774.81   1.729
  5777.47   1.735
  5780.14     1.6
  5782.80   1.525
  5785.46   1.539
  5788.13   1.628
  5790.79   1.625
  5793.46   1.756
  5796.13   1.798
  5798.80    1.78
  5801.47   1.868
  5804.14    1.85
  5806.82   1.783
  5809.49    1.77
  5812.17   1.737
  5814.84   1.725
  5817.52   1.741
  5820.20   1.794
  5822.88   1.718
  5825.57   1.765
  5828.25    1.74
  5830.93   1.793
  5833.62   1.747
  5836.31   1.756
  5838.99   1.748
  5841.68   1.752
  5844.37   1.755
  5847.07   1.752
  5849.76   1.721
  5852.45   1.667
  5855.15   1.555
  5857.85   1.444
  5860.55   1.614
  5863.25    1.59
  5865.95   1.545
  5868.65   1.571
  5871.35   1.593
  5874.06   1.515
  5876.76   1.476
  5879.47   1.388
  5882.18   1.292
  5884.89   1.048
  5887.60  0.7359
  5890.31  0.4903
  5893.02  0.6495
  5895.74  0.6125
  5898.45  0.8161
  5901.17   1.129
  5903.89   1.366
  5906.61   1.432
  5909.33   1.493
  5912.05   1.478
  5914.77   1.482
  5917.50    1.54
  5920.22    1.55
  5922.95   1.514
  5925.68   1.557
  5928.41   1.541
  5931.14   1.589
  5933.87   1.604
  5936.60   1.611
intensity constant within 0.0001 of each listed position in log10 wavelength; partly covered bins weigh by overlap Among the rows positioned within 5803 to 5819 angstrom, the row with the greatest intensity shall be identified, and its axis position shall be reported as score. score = 5804.14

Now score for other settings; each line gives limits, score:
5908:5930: 5925.68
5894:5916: 5909.33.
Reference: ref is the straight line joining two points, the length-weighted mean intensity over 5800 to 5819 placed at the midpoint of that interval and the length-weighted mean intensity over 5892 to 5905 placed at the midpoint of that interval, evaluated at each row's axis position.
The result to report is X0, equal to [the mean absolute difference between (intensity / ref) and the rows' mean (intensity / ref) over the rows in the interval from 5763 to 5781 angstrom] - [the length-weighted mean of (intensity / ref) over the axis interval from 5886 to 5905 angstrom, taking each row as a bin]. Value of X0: -0.87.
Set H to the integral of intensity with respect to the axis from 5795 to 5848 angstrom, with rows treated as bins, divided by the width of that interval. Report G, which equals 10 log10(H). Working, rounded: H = 1.8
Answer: 2.5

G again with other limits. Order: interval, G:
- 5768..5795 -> 2.2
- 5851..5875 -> 2.0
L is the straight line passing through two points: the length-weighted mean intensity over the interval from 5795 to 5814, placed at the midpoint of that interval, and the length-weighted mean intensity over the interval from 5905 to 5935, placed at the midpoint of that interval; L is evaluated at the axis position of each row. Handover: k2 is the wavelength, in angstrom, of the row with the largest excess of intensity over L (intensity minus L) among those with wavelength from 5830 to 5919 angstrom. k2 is 5830.93 angstrom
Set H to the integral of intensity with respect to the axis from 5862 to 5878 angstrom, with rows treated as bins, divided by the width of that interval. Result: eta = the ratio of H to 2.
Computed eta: 0.77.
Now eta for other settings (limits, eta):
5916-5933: 0.77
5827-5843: 0.88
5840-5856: 0.85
